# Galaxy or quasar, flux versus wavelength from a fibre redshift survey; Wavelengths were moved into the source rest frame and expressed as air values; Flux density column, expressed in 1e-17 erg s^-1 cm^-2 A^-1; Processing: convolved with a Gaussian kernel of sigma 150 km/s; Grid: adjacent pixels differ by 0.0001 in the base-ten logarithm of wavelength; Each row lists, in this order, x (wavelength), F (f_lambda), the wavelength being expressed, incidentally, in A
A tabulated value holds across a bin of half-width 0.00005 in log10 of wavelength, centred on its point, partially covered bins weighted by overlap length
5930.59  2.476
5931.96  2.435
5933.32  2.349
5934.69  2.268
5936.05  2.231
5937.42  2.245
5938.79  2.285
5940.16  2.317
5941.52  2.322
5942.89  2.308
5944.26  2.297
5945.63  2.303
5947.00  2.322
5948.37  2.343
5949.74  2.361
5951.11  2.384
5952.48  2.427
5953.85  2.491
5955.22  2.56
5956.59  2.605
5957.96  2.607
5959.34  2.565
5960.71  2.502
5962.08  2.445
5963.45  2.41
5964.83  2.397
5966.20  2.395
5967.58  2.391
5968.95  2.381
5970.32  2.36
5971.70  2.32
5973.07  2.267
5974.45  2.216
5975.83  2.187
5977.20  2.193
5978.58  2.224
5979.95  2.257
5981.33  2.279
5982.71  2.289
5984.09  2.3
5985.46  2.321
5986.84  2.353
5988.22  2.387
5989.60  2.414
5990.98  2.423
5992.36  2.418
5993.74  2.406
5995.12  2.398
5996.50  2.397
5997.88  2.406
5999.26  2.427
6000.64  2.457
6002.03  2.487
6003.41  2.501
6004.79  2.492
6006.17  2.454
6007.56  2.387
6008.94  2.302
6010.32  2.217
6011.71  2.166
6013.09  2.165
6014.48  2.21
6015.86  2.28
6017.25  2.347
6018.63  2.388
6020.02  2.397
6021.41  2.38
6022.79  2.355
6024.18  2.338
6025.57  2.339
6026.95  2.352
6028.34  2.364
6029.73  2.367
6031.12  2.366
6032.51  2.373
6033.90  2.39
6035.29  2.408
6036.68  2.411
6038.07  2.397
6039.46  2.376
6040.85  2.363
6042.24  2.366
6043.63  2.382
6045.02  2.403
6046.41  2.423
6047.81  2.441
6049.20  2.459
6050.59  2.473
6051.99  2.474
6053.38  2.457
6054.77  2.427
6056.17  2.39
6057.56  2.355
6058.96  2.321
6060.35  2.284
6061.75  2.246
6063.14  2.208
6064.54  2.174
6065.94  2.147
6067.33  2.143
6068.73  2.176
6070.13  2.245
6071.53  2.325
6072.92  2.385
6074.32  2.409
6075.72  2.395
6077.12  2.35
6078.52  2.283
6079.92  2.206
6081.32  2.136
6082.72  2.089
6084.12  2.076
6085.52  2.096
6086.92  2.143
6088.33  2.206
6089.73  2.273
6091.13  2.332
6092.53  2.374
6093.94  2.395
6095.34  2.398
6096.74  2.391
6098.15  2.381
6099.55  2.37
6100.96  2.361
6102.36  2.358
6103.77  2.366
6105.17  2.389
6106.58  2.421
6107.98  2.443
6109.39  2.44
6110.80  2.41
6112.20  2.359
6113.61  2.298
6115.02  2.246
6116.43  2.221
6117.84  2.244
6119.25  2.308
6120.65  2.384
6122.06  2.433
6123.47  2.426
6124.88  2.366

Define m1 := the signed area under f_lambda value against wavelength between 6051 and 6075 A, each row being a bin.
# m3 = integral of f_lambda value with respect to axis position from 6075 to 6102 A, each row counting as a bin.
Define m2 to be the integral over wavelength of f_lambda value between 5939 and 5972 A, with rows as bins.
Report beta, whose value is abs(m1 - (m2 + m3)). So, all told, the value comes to 86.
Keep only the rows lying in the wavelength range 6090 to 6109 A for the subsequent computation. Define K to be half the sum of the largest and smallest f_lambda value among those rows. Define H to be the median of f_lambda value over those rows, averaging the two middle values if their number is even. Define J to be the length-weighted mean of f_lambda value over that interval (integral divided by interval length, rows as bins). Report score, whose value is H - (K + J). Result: -2.39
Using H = 2.38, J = 2.38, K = 2.39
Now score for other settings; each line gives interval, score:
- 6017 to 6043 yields -2.38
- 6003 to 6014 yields -2.32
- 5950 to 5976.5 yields -2.42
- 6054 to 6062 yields -2.34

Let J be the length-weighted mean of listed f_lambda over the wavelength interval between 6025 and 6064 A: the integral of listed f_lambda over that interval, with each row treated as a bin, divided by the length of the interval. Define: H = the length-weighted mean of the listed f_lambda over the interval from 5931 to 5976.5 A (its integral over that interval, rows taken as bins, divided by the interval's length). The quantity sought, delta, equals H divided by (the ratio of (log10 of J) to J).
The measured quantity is 15.0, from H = 2.373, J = 2.38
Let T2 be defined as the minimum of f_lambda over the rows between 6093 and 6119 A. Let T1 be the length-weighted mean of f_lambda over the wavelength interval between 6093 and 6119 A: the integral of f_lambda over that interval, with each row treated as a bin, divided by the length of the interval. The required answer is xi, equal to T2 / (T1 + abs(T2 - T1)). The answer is 0.889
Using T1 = 2.36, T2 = 2.221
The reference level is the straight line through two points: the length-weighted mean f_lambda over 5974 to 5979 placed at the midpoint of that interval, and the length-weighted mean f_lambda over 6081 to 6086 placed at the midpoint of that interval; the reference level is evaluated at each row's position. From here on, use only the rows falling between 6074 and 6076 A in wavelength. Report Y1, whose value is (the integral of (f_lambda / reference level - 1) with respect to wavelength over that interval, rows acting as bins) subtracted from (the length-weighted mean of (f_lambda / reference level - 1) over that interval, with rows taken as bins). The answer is -0.14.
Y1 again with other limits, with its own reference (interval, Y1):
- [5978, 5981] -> -0.04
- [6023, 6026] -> -0.17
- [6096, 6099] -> -0.29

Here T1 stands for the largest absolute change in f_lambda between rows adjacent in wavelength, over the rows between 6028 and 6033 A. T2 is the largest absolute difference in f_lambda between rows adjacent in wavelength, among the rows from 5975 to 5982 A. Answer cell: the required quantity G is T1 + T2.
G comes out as 0.04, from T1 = 0.007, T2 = 0.033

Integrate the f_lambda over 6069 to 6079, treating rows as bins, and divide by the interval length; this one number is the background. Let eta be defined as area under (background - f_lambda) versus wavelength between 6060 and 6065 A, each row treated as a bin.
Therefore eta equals 0.5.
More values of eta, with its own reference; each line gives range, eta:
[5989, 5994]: -0.4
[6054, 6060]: -0.2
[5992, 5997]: -0.3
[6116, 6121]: 0.2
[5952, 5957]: -0.9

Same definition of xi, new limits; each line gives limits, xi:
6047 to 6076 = 0.852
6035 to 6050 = 0.967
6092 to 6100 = 0.987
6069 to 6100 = 0.834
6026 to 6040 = 0.977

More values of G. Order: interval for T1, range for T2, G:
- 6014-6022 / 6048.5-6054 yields 0.09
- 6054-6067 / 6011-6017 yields 0.11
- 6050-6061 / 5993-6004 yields 0.07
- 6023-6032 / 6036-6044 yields 0.03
